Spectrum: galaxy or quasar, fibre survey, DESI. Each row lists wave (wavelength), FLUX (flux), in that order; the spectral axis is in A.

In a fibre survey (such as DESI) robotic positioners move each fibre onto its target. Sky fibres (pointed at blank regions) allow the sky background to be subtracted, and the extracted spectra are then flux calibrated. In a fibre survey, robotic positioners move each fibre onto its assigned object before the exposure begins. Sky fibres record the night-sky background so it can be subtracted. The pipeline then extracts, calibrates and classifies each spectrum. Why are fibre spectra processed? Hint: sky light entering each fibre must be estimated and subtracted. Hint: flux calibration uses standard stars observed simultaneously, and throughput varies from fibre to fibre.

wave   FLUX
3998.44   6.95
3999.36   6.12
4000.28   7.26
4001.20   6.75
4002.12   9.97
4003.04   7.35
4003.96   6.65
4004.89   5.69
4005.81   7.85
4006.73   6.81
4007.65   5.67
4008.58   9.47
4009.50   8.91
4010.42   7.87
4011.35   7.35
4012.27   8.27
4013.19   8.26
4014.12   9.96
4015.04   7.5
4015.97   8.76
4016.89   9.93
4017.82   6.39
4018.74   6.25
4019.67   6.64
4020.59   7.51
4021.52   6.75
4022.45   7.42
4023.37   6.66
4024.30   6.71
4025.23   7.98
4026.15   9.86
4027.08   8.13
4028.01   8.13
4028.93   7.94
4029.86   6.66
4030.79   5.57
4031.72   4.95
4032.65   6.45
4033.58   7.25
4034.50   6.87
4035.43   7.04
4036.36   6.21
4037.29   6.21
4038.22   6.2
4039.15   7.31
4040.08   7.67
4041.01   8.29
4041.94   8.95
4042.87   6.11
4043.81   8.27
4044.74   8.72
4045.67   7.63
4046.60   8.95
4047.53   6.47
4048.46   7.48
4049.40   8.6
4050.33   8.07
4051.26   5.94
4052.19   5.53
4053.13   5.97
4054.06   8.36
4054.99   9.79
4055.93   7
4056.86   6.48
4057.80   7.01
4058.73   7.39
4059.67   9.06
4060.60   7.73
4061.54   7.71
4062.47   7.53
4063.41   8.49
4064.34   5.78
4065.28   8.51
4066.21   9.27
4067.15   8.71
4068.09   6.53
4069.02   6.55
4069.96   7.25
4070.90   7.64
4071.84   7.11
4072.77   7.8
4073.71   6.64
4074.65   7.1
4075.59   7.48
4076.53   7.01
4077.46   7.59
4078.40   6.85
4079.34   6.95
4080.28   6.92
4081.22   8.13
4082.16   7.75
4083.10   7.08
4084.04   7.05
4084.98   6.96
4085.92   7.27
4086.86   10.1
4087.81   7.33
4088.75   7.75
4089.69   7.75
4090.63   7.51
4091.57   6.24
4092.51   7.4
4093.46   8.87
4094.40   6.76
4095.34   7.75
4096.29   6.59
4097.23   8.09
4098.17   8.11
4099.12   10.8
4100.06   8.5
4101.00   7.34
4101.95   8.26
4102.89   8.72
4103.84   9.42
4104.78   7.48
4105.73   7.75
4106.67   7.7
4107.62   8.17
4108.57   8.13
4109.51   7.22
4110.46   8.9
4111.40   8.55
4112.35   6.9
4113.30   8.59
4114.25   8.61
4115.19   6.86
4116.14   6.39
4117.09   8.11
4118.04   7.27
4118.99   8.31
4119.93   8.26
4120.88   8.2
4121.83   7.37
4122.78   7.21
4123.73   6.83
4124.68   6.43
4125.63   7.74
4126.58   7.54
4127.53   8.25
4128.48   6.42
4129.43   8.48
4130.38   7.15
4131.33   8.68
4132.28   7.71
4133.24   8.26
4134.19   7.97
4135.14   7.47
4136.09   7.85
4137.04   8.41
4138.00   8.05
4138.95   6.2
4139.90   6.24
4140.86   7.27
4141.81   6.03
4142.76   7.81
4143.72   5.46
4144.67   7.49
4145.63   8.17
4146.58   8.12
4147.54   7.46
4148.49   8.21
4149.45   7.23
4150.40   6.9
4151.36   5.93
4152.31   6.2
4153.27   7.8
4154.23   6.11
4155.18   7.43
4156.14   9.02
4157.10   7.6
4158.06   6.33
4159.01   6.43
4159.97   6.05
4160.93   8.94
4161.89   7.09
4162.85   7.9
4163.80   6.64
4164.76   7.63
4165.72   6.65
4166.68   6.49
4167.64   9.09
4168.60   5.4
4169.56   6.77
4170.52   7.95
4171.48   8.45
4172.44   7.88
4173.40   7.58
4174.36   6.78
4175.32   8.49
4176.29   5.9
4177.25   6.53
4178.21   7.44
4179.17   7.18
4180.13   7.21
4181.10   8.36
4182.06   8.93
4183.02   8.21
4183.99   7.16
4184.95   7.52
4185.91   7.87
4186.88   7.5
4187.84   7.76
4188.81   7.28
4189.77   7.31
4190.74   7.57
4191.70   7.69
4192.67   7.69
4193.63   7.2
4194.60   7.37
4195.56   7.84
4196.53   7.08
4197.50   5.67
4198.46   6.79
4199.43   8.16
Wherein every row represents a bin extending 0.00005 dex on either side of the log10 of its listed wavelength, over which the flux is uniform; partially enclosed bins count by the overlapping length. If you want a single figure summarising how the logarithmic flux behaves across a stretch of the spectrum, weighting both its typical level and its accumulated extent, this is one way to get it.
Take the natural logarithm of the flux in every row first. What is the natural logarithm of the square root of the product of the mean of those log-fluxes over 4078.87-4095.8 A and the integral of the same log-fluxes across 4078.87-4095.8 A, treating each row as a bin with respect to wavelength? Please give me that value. 2.11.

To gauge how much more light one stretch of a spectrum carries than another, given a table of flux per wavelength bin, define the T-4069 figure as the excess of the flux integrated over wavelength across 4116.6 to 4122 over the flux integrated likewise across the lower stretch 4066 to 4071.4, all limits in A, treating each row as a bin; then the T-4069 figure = 2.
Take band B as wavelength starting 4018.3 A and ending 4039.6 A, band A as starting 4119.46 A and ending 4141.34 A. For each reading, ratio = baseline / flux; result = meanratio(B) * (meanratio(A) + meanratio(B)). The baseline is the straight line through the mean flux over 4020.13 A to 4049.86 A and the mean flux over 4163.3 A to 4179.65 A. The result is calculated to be 2.19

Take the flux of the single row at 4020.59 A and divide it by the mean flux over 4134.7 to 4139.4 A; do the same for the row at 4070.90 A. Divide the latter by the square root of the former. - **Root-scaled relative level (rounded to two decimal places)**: 1.01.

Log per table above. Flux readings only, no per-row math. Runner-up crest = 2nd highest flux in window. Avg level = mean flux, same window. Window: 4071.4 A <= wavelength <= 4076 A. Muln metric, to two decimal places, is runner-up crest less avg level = 0.25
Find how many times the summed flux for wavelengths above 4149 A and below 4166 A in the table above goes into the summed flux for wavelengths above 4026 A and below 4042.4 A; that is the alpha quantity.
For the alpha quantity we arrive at 1.01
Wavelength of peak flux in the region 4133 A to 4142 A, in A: 4137.04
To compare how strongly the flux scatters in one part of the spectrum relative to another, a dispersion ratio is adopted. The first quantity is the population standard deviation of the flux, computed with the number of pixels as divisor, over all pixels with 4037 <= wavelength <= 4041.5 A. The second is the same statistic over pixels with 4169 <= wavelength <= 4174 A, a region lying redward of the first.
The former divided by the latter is 1.48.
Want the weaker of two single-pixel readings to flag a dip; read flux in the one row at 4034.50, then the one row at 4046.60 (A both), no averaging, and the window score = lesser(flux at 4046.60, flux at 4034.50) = 6.87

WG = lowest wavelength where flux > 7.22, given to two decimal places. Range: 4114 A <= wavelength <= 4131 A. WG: 4114.25 A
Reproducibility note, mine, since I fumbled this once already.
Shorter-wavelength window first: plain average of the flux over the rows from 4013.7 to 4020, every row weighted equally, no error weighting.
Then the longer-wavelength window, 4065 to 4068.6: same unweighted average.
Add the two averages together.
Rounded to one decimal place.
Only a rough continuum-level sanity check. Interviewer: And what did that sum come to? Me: 16.2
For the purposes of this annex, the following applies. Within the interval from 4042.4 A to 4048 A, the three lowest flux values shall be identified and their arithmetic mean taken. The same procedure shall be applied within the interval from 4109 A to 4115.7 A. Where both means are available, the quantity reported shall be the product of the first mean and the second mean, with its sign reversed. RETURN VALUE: -47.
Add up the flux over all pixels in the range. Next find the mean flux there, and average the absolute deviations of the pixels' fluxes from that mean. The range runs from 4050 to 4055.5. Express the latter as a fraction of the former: 0.034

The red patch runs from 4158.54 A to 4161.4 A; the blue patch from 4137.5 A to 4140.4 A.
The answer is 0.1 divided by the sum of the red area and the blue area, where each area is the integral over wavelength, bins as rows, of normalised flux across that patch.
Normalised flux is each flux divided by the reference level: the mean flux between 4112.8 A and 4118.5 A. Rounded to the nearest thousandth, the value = 0.019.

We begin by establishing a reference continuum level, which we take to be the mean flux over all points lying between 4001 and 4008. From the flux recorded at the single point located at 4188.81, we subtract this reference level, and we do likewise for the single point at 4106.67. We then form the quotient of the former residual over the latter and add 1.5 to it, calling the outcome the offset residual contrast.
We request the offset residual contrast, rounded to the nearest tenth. 1.8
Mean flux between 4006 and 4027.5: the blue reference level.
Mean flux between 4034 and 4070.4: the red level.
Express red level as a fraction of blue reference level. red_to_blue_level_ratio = 0.96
